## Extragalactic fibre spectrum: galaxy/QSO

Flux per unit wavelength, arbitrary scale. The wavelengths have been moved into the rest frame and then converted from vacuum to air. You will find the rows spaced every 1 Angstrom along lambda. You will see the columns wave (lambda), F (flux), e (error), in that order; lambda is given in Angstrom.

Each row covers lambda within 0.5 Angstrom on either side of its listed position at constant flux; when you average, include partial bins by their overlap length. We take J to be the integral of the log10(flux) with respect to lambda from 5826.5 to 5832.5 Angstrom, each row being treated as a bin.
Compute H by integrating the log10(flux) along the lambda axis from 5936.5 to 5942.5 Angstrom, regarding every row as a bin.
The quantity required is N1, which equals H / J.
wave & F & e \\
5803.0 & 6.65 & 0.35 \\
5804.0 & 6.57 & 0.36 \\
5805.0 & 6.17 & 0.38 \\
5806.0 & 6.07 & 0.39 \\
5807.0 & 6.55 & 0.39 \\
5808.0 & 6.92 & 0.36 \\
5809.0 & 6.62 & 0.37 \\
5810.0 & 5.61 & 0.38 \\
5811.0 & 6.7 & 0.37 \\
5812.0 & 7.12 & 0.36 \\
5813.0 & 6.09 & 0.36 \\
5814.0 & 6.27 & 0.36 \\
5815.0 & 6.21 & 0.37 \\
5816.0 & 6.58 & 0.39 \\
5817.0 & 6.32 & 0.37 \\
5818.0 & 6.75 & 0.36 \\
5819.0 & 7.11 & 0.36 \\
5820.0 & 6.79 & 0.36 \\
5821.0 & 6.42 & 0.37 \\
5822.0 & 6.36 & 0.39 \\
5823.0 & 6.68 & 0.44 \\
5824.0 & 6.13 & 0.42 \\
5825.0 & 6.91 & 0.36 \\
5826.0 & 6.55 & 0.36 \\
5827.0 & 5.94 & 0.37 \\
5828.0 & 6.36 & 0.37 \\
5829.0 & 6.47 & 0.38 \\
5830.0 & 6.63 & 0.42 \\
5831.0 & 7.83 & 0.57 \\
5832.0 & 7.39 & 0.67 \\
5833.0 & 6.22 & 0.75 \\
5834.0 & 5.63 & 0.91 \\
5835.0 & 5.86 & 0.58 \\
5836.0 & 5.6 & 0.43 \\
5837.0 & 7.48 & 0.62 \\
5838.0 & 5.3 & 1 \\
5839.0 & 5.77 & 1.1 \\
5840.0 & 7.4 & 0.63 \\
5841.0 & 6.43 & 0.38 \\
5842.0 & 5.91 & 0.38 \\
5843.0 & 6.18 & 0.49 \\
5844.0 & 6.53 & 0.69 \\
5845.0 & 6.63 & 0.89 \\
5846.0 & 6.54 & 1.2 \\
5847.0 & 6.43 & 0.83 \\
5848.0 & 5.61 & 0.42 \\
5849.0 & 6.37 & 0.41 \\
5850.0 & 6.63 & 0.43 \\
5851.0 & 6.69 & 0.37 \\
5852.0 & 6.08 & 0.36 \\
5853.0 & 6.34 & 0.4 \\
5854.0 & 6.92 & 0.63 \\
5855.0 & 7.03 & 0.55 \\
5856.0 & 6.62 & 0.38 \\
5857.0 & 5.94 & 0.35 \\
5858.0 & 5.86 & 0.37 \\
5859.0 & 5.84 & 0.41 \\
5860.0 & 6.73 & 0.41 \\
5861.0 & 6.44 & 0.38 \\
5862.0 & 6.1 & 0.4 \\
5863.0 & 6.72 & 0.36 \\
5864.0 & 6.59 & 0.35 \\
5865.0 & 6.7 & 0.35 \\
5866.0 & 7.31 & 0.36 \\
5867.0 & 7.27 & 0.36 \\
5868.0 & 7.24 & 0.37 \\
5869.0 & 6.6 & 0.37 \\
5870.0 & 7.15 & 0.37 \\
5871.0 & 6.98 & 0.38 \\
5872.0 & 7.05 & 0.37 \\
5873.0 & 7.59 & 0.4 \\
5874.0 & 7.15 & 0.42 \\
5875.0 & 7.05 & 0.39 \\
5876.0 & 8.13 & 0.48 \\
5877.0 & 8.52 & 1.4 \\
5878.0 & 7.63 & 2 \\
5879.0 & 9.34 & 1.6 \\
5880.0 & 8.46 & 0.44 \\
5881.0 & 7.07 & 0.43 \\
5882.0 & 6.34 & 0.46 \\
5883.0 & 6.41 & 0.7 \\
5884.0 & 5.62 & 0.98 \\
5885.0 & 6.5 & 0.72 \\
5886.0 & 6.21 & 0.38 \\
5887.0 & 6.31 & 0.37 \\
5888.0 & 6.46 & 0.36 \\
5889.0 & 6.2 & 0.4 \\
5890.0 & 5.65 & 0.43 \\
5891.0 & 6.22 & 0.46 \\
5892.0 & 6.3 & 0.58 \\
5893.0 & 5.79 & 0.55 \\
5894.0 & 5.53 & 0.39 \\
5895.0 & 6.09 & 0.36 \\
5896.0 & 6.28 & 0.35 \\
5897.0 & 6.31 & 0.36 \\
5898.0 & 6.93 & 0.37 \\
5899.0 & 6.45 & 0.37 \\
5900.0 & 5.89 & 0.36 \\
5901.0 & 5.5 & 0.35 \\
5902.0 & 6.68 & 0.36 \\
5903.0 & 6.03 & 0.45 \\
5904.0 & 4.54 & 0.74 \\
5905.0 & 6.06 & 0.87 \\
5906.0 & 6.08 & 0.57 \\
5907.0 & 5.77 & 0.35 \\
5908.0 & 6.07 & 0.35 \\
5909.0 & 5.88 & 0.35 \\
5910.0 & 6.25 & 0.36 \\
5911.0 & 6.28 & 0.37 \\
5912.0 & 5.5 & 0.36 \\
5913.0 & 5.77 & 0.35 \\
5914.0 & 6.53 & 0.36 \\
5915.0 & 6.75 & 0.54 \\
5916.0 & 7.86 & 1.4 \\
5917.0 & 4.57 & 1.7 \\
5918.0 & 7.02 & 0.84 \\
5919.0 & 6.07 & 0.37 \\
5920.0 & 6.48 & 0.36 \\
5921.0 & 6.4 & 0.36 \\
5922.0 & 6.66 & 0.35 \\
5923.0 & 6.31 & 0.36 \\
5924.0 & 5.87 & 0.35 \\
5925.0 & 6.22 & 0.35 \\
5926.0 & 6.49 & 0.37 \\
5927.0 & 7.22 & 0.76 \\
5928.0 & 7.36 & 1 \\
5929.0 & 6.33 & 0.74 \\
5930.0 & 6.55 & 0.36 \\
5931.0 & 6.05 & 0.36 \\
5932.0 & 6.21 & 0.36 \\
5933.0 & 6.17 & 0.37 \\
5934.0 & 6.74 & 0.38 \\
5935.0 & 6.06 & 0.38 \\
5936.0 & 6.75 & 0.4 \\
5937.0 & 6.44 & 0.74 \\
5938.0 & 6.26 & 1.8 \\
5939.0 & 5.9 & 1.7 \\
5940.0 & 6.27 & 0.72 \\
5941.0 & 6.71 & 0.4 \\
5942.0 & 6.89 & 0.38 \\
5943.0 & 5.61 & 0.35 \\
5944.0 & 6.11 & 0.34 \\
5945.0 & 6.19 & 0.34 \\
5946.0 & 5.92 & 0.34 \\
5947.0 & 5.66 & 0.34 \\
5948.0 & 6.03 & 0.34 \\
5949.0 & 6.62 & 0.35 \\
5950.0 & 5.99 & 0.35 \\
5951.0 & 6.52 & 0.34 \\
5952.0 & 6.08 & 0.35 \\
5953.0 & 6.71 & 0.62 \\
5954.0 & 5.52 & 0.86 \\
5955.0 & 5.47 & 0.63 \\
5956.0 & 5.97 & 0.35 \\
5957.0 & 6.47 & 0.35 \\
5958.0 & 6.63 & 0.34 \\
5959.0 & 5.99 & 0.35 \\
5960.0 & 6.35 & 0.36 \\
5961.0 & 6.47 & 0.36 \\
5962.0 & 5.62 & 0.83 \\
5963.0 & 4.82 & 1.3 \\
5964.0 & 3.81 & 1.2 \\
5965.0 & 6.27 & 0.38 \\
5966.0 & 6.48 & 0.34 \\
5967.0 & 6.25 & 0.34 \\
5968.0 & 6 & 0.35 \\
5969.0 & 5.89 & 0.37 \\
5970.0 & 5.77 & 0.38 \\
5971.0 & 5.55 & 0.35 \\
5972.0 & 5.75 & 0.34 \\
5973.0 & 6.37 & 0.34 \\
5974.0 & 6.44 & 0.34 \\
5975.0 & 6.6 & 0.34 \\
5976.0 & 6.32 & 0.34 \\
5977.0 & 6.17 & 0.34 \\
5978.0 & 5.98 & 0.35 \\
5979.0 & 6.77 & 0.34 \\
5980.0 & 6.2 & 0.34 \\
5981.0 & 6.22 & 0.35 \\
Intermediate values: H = 4.84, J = 4.97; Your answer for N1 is 0.97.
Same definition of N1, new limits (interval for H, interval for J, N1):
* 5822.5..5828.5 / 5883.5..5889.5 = 1.02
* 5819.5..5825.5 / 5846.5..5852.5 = 1.02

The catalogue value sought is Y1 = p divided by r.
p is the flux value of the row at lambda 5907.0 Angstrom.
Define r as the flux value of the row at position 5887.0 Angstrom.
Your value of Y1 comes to 0.91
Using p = 5.77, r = 6.31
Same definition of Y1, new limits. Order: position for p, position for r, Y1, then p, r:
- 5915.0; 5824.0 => 1.10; 6.75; 6.13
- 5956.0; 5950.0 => 1.00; 5.97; 5.99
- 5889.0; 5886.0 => 1.00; 6.2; 6.21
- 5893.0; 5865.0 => 0.86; 5.79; 6.7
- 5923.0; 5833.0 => 1.01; 6.31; 6.22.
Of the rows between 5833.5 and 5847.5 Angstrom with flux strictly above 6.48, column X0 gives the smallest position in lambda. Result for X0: 5837.0 Angstrom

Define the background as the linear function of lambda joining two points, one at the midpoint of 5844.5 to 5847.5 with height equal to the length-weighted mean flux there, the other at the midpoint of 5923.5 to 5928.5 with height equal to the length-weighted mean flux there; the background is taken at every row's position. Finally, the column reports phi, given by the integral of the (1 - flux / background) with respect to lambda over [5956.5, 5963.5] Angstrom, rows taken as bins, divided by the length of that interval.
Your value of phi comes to 0.09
